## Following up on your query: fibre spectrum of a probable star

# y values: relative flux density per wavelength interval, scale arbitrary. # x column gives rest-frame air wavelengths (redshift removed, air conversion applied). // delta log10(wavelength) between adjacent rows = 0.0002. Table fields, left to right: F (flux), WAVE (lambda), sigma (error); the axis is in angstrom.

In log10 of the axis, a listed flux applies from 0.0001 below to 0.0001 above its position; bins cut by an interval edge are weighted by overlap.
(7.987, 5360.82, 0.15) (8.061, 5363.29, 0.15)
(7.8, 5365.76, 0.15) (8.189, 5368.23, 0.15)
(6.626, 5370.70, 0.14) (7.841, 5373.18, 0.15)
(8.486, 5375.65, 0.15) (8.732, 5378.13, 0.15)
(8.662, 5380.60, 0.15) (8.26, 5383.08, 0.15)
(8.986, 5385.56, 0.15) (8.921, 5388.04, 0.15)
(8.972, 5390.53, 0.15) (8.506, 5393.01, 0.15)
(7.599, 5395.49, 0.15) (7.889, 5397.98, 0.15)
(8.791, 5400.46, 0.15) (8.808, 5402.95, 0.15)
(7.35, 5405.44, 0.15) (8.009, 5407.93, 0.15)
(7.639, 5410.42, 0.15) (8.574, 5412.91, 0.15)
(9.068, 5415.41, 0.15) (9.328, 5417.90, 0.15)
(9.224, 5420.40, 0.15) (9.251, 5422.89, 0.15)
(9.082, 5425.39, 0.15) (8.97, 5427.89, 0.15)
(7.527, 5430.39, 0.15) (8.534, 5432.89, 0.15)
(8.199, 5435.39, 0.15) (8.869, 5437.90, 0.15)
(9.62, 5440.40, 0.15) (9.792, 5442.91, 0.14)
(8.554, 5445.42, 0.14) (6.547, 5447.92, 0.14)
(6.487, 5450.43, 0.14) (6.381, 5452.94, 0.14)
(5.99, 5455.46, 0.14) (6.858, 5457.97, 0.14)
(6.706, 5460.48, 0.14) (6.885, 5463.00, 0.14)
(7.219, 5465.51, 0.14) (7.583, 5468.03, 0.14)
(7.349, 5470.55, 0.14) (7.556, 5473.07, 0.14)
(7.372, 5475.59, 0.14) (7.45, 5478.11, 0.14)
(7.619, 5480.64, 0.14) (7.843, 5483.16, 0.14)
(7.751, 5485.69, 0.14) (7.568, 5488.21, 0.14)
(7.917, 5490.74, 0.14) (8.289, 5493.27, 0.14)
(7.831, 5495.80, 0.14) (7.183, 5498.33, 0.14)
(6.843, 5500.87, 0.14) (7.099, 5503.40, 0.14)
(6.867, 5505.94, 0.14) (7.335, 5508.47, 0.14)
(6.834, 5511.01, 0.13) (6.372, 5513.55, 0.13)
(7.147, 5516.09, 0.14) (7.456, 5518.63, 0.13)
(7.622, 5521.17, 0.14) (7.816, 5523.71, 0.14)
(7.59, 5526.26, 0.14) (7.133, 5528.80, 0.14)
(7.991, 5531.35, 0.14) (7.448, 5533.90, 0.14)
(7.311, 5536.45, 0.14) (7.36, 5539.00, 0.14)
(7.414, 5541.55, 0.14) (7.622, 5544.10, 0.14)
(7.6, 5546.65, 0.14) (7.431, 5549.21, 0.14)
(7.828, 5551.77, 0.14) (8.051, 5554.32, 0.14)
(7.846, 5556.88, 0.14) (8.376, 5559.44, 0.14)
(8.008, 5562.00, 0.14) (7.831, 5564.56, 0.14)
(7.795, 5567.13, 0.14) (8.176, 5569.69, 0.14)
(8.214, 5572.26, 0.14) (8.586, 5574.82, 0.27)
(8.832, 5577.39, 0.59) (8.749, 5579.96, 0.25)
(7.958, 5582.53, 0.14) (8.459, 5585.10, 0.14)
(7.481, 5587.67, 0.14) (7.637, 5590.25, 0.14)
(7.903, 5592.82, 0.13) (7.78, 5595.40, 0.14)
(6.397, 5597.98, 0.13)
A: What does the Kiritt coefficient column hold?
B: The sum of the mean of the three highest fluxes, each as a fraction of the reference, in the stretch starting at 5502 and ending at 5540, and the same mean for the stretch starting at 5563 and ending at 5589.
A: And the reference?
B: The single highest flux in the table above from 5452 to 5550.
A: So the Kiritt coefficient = 1.99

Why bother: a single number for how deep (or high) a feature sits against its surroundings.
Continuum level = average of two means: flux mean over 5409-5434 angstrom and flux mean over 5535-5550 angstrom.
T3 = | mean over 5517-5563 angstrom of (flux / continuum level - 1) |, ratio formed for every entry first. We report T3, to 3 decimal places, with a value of 0.053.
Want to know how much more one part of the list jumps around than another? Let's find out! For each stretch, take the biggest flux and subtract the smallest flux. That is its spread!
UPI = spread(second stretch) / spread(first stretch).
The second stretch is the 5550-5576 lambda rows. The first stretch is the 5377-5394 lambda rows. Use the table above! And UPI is 1.1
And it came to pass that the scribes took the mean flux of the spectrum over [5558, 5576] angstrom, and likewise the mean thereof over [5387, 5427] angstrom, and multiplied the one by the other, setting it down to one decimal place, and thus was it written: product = 69.7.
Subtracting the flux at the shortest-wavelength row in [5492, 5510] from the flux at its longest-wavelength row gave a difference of -1.0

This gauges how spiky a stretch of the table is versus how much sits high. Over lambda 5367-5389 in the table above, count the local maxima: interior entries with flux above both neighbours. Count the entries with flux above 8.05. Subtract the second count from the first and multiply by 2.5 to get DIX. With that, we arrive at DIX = -12.5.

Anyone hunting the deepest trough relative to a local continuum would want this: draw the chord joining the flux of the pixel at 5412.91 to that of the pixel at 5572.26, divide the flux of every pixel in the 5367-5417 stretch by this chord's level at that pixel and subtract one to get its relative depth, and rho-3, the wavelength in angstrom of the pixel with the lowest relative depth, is 5370.70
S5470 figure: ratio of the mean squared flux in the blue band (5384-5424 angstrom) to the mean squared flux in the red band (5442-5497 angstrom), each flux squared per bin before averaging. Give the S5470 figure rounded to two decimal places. 1.32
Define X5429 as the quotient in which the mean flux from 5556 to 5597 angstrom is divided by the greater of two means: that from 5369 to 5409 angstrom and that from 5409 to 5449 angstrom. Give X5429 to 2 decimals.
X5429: 0.93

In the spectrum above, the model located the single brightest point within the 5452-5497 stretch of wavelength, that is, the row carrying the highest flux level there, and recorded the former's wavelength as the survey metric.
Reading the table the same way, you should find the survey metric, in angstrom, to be 5493.27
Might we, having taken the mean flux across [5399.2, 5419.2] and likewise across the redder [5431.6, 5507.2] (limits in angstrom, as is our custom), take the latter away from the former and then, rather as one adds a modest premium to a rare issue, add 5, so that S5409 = 5.9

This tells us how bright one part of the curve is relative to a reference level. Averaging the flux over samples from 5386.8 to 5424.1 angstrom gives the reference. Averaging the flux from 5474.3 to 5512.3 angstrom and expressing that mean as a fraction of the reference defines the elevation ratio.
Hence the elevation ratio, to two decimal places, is 0.87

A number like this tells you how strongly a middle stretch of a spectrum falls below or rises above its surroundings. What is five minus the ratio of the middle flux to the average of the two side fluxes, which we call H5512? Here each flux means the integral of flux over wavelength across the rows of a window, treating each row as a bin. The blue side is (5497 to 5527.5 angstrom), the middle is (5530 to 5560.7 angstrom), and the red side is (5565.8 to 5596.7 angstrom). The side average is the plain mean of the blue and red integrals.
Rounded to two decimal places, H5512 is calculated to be 4.00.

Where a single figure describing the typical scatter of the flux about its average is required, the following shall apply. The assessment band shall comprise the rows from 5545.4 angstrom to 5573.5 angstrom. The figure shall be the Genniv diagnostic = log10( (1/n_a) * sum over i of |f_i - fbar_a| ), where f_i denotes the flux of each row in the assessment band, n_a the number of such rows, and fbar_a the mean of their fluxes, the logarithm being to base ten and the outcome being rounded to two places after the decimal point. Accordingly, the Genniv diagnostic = -0.66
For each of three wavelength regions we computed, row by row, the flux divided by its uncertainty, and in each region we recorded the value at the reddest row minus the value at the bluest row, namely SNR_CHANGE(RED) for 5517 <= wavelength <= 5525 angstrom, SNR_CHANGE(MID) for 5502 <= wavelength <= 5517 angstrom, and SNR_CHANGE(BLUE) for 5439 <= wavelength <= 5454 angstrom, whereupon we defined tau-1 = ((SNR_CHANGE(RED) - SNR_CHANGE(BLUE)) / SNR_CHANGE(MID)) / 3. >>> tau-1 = 16.6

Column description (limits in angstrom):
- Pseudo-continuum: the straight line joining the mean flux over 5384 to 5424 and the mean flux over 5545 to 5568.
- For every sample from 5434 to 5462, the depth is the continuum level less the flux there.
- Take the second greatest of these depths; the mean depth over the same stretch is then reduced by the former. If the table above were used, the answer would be -1.2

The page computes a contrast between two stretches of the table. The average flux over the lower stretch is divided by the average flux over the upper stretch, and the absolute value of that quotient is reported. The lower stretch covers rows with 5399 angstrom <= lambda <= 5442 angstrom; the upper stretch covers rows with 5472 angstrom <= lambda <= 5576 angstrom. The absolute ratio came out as 1.14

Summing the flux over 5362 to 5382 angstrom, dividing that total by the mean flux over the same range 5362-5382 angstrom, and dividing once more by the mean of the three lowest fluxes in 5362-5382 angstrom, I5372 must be 1.1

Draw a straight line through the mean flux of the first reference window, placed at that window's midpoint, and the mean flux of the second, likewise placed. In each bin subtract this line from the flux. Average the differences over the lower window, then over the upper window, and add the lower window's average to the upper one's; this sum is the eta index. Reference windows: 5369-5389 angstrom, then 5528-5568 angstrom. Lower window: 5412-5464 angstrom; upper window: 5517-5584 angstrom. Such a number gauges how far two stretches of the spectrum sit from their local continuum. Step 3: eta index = 0.19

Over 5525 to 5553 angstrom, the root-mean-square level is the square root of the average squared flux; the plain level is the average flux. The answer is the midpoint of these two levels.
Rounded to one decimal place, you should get 7.5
